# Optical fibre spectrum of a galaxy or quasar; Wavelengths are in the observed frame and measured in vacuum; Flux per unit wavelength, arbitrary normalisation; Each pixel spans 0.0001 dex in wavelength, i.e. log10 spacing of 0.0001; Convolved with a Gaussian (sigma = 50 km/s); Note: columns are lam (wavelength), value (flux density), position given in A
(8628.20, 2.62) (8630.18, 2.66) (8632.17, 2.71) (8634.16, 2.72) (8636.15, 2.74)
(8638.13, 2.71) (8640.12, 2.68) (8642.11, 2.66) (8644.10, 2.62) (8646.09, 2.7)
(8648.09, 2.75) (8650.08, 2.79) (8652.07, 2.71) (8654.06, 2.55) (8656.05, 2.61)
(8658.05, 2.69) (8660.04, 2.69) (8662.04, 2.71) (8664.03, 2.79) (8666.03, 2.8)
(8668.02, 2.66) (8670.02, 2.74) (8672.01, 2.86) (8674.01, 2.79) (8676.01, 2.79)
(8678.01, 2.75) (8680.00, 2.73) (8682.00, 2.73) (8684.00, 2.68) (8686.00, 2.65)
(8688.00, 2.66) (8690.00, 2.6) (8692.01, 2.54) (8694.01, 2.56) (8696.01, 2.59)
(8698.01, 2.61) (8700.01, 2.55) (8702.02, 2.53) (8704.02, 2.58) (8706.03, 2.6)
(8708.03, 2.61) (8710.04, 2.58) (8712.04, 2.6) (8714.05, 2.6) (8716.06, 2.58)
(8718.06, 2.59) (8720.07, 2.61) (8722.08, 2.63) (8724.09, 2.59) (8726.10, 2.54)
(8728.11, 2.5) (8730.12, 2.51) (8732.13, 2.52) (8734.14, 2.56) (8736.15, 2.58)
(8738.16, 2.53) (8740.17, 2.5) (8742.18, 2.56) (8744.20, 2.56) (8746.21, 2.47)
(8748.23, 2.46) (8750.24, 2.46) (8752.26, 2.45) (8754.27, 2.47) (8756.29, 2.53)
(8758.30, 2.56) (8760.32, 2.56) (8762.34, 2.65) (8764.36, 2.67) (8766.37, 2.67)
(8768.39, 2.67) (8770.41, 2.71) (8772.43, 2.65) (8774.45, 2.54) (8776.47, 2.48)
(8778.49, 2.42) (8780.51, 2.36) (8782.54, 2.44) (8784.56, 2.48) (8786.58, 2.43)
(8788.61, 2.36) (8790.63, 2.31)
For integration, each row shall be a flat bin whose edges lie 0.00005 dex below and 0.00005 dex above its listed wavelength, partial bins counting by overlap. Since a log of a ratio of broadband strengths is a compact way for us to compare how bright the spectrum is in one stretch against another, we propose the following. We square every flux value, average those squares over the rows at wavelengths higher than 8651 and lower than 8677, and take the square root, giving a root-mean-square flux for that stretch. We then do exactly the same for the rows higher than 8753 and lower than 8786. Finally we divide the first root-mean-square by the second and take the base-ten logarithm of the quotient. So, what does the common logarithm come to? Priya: 0.028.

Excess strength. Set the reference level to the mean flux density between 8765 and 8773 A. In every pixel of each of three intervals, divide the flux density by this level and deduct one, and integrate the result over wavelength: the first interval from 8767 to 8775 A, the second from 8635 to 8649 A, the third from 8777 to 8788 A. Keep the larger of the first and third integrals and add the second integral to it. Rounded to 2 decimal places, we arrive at 0.00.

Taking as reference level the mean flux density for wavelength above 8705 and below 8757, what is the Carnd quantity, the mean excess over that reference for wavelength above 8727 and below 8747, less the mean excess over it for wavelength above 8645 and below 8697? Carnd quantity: -0.17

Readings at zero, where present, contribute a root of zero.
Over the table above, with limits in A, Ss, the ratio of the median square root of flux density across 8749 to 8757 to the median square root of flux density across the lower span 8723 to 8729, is 0.985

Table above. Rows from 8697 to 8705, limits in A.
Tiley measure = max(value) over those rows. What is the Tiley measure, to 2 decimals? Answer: 2.61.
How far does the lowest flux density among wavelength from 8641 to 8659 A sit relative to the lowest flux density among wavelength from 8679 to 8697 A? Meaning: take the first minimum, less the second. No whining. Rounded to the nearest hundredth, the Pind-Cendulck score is 0.01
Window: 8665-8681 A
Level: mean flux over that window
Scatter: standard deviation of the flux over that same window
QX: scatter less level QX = -2.71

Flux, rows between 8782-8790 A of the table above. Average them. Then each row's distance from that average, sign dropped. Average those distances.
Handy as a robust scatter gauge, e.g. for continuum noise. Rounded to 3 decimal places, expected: 0.034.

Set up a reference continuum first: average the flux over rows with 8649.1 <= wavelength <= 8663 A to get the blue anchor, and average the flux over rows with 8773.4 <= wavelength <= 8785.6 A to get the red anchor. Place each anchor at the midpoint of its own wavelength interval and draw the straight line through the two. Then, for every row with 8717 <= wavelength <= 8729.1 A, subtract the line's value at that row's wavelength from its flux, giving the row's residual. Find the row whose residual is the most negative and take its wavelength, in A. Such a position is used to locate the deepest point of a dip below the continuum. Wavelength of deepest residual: 8728.11 A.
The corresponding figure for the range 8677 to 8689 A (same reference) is 8686.00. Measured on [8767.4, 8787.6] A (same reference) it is 8780.51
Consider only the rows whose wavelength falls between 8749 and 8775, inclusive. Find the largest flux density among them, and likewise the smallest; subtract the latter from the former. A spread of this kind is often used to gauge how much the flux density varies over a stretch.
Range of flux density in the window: 0.26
